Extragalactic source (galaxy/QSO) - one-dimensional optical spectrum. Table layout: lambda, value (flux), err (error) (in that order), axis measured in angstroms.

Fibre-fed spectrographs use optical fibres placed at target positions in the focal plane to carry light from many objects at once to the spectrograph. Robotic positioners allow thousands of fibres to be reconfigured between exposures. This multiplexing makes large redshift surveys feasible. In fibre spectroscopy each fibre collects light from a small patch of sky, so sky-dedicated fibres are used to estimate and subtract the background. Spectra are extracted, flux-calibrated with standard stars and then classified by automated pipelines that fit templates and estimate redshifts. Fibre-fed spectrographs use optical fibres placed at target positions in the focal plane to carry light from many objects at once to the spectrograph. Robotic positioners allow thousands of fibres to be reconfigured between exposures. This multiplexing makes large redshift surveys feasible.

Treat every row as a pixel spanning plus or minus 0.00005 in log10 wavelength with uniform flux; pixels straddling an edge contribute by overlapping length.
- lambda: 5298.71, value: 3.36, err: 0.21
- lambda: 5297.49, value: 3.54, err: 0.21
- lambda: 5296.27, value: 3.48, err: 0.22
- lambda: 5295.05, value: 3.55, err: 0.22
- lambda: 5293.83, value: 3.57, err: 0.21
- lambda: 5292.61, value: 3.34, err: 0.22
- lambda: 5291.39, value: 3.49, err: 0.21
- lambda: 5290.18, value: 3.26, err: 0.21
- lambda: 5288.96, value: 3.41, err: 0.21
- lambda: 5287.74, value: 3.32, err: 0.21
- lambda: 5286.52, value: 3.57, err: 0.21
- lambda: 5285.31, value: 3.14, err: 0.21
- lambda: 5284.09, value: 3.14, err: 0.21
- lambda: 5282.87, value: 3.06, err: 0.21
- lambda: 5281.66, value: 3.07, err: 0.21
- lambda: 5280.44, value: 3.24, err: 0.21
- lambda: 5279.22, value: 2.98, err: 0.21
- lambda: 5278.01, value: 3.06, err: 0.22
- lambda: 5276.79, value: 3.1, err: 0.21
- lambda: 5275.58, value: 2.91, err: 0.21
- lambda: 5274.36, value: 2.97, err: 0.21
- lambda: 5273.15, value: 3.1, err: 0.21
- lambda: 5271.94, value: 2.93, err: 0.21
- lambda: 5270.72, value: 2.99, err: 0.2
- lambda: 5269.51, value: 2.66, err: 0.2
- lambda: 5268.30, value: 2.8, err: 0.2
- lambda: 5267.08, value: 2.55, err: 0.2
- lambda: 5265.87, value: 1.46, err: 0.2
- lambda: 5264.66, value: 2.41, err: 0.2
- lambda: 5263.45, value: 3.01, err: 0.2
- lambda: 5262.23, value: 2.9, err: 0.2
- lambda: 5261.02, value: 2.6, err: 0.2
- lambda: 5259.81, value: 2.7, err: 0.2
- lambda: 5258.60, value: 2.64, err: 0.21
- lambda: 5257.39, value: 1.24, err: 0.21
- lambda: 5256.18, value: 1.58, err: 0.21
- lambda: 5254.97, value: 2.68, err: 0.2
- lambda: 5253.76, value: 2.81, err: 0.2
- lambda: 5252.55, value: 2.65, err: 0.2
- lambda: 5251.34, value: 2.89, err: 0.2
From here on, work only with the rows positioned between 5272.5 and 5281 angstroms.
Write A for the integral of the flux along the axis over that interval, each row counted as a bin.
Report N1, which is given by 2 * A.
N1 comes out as 52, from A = 26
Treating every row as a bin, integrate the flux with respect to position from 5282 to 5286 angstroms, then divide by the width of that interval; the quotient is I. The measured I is 3.1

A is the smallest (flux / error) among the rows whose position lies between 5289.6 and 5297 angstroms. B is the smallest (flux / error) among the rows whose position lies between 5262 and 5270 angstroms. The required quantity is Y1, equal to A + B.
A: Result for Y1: 22.5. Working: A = 15.2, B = 7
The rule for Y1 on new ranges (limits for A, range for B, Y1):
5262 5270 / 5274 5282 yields 21.2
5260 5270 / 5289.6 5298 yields 22.5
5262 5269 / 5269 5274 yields 20.6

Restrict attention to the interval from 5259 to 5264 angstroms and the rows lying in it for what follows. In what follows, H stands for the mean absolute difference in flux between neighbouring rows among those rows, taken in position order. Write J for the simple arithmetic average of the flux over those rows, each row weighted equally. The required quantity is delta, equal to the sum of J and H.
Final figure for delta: 2.97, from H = 0.170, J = 2.8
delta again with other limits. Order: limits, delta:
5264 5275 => 3.04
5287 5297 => 3.56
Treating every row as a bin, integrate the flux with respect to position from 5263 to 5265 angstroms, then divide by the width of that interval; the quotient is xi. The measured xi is 2.73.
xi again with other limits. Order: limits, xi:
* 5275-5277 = 2.99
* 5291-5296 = 3.48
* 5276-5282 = 3.08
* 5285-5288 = 3.37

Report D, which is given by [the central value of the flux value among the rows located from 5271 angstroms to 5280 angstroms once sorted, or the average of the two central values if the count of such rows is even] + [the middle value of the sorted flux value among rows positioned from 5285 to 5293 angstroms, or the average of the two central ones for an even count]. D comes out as 6.32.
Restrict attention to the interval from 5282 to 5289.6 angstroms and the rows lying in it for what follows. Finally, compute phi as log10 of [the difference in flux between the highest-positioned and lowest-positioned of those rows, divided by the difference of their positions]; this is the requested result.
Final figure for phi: -1.24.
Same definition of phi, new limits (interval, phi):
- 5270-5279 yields -2.02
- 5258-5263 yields -1.14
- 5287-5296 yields -1.50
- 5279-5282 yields -1.43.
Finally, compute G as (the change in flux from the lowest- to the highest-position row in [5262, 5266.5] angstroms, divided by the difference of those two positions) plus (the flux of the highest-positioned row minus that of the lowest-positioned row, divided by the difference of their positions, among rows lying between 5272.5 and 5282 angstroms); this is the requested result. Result -0.40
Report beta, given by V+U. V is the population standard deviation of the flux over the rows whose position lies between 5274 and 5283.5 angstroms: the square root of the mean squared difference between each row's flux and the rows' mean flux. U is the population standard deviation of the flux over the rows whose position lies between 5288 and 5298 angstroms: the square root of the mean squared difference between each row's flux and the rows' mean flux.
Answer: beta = 0.20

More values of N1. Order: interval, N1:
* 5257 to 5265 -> 41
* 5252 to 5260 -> 37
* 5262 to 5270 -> 40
